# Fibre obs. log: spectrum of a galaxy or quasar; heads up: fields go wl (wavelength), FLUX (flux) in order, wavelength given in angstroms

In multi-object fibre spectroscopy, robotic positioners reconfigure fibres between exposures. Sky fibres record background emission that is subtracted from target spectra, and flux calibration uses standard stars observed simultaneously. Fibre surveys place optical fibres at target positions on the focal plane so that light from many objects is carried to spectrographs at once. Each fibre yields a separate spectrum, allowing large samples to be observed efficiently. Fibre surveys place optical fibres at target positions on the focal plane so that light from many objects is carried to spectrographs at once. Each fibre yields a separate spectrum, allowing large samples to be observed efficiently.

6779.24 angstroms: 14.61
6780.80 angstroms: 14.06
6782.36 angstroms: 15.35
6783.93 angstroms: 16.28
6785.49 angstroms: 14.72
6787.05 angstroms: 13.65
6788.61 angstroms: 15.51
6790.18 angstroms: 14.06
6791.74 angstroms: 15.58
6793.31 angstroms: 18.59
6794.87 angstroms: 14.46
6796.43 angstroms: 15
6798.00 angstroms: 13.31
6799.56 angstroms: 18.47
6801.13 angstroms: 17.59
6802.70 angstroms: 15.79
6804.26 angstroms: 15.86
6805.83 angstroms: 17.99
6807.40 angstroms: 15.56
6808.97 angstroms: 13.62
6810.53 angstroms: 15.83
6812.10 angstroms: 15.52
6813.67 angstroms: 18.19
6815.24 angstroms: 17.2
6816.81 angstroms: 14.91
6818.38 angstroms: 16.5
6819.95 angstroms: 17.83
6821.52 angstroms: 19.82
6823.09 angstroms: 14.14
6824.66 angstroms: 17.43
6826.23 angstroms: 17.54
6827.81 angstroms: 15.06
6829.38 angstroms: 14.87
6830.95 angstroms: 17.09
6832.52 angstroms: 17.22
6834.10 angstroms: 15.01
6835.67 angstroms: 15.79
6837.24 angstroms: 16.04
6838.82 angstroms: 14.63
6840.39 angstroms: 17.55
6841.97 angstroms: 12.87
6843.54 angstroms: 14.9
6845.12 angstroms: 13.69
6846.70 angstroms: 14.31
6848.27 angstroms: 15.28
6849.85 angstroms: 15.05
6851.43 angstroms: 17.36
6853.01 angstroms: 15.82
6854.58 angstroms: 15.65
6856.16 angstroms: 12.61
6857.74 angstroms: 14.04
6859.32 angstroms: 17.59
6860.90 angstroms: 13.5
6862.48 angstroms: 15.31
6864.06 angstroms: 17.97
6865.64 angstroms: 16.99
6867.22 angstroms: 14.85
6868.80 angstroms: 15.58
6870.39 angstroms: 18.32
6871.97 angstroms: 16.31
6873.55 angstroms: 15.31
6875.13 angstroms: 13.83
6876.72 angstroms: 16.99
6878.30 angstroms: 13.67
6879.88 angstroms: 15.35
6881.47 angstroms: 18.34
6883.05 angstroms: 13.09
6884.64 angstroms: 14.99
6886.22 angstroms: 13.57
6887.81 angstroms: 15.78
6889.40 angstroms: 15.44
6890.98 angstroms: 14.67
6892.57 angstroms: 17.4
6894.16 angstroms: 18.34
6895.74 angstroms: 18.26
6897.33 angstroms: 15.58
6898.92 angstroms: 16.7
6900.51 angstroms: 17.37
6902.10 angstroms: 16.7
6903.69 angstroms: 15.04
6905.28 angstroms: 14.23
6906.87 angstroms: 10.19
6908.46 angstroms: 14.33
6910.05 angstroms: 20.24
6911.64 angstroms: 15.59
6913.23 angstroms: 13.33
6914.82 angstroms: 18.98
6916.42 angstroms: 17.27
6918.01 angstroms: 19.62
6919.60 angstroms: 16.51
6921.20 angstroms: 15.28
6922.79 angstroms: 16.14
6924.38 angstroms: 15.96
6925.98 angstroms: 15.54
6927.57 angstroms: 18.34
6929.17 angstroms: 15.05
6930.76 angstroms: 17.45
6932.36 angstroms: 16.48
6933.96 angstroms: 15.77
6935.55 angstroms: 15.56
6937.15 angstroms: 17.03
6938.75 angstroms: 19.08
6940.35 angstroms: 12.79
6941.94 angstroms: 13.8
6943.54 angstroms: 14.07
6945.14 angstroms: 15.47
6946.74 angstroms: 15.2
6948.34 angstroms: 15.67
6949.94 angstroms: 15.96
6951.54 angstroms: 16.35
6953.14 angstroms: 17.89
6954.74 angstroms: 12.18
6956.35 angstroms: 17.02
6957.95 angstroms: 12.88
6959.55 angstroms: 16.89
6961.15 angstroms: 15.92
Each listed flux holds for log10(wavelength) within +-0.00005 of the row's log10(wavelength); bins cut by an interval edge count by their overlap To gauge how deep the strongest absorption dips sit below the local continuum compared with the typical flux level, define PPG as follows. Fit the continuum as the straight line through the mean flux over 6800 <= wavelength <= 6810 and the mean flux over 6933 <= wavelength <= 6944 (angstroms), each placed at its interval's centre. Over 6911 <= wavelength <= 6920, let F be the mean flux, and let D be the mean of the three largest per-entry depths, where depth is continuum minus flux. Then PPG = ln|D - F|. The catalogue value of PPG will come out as 2.80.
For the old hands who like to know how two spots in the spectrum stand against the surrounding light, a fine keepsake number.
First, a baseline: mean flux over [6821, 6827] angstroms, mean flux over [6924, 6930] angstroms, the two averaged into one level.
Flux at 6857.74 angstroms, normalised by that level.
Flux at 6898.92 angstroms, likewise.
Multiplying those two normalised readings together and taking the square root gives 0.92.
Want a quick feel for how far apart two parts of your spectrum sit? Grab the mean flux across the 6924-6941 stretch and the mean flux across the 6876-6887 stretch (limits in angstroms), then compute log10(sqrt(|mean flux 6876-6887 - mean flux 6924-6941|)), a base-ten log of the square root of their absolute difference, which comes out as 0.03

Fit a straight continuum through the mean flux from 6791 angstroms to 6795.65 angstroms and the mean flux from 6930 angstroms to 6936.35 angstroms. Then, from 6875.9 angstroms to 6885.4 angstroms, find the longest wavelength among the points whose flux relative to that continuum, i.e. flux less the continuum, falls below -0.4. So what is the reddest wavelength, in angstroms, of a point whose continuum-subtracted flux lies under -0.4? 6884.64 angstroms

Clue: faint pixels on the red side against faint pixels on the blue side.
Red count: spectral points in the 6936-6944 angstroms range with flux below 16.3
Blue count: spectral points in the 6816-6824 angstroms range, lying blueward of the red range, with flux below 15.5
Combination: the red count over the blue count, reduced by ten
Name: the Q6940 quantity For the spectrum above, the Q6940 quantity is -8.5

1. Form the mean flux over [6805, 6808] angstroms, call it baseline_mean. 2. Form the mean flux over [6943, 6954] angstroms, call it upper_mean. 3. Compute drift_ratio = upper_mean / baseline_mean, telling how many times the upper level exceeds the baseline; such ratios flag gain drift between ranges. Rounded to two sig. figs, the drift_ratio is 0.94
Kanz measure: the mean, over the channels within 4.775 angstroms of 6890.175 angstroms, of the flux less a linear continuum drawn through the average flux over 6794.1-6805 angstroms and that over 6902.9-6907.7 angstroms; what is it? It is 2.3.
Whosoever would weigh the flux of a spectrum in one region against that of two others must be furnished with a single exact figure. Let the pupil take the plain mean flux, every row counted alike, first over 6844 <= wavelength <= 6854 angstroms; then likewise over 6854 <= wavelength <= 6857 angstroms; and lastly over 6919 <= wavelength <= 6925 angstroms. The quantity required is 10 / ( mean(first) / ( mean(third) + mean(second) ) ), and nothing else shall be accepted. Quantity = 19.7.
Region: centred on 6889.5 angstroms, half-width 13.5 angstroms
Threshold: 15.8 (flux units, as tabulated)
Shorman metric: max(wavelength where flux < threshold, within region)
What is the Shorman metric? 6897.33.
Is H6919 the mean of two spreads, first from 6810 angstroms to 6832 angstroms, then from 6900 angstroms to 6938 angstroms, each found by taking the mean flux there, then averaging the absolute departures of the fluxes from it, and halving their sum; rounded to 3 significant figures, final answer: 1.41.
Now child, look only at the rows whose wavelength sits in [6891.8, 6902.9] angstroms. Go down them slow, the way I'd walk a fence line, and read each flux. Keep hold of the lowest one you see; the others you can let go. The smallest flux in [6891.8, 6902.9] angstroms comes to 15.58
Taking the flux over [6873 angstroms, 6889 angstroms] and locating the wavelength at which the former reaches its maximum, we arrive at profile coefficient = 6881.47 angstroms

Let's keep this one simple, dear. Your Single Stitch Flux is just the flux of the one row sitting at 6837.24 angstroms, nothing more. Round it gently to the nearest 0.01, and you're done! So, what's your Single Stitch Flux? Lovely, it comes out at 16.04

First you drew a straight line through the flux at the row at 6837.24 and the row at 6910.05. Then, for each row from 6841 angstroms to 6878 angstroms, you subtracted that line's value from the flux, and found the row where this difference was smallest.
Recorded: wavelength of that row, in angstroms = 6856.16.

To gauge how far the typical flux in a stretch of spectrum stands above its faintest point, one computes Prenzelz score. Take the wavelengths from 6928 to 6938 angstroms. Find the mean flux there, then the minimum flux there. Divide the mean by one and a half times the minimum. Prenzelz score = 0.72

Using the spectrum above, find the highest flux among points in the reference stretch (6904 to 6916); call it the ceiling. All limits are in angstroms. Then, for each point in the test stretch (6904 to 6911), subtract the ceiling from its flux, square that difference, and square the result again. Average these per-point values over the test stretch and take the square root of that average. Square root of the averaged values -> 56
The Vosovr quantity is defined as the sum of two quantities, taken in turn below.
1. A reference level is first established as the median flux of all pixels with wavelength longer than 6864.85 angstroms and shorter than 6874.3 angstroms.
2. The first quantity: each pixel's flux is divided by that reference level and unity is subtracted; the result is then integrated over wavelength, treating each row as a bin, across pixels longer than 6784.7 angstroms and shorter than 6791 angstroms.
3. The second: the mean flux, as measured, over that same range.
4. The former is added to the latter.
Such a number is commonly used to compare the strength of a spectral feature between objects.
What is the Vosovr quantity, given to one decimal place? 13.9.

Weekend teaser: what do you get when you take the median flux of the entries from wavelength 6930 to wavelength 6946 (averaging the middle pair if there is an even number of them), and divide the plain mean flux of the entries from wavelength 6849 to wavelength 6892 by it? 0.99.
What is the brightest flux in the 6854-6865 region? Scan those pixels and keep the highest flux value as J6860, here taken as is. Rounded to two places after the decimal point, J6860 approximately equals 17.97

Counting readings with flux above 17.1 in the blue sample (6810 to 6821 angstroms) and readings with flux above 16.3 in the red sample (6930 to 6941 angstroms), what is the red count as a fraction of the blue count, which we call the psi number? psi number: 1.3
